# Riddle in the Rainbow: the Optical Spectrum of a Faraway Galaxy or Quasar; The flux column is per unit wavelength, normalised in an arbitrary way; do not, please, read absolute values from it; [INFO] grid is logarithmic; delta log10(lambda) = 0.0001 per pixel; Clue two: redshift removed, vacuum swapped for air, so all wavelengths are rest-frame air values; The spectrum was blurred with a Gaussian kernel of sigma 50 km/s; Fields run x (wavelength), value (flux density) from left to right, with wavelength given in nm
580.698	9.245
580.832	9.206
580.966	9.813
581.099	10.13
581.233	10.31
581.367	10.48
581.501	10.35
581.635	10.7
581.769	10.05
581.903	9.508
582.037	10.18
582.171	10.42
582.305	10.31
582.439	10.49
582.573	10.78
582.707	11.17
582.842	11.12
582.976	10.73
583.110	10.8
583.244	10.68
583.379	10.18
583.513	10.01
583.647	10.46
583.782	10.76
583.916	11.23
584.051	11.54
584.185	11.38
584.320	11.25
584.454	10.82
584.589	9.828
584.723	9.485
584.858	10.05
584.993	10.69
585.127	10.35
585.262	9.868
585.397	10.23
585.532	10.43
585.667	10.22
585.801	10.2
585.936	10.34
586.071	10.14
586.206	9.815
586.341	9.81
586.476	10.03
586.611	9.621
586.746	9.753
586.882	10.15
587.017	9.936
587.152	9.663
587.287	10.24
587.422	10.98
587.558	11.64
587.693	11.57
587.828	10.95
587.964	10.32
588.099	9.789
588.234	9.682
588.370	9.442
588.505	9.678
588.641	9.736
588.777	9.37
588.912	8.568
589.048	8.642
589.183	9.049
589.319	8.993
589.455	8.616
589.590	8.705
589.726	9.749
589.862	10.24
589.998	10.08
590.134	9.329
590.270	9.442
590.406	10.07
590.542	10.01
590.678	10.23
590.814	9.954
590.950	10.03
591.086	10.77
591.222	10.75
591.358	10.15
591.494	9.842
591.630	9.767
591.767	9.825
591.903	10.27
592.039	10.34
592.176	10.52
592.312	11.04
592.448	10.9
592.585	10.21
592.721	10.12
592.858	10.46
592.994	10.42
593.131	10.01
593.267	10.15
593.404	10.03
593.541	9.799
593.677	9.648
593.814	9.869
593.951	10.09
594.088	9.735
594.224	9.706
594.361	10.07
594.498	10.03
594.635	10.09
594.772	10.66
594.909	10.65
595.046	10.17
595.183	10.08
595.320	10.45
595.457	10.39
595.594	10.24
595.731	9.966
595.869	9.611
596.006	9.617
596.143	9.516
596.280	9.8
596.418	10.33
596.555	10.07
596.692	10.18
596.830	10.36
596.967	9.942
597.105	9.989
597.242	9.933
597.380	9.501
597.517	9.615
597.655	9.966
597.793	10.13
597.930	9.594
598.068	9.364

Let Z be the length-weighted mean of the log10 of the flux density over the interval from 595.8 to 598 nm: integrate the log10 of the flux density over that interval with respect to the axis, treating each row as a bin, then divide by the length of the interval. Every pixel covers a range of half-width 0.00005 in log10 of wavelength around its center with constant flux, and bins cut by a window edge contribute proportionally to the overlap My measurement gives 0.995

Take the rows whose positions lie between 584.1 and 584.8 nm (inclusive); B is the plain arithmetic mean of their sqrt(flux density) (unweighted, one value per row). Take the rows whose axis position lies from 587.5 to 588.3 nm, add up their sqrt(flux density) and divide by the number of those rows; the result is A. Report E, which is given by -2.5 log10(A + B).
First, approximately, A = 3.26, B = 3.25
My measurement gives -2.03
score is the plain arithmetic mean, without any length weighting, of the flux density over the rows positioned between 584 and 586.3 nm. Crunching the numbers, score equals 10.4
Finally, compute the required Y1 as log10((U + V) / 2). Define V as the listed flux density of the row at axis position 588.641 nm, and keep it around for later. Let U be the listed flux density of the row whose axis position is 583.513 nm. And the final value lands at 0.99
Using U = 10.01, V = 9.736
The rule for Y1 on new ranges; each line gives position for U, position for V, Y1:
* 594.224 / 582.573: 1.01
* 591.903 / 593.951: 1.01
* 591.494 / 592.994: 1.01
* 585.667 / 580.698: 0.99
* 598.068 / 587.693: 1.02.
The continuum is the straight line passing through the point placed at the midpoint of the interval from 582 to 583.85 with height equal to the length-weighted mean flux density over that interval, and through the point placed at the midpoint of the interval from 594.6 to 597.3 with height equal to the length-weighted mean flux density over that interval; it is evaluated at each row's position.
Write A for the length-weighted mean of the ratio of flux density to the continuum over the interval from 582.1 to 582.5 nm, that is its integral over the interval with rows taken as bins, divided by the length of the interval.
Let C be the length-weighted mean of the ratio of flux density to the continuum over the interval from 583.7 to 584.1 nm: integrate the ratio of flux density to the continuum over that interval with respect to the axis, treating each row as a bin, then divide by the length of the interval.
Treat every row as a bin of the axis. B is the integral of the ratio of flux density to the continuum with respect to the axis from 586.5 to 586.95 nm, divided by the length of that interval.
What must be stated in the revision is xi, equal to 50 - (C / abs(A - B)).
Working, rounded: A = 0.98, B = 0.94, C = 1.05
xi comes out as 23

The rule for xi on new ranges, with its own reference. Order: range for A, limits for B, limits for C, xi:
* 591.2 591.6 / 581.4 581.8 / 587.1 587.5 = -39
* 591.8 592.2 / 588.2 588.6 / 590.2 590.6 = 38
